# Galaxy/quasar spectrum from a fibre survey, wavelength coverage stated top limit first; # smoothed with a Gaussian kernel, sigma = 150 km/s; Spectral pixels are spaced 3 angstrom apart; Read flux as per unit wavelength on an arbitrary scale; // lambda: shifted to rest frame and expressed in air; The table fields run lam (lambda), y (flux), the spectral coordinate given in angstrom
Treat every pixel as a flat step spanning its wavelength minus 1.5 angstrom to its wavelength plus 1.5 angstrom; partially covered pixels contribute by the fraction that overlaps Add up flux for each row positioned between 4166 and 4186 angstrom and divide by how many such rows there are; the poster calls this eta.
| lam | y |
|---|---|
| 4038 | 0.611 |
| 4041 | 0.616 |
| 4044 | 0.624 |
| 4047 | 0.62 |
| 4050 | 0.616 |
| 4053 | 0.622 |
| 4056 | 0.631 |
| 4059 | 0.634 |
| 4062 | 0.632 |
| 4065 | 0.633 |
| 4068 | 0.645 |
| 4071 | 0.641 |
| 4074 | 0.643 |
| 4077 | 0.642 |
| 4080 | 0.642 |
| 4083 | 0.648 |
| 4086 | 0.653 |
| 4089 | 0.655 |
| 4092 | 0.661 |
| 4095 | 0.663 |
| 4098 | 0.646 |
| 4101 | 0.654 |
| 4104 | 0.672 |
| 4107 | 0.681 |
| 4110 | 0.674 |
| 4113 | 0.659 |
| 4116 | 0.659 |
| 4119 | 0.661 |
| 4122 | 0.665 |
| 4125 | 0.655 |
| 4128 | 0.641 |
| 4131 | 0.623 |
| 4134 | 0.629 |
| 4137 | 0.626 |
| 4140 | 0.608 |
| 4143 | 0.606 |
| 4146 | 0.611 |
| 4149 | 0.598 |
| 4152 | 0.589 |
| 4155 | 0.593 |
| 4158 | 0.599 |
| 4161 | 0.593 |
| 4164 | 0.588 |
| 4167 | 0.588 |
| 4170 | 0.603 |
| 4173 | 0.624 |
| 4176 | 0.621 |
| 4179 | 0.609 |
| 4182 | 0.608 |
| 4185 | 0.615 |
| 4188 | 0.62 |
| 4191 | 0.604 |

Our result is 0.610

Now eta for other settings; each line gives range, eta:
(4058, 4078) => 0.639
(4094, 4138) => 0.654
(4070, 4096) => 0.650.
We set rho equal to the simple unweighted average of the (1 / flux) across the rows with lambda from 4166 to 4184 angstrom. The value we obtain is 1.64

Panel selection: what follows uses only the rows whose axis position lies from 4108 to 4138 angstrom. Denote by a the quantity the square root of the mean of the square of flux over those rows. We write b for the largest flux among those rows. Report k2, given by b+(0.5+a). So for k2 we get 1.823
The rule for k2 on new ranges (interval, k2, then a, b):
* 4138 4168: 1.708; 0.597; 0.611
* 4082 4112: 1.842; 0.661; 0.681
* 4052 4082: 1.782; 0.637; 0.645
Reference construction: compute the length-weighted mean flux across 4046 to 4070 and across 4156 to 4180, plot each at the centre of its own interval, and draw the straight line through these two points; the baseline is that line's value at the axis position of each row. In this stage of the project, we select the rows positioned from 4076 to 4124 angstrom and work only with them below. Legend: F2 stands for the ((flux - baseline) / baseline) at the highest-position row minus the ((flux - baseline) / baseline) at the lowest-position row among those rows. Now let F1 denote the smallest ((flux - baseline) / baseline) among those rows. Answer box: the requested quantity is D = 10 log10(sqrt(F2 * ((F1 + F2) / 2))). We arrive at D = -13.2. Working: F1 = 0.027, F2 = 0.056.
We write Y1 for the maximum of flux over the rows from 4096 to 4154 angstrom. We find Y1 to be 0.681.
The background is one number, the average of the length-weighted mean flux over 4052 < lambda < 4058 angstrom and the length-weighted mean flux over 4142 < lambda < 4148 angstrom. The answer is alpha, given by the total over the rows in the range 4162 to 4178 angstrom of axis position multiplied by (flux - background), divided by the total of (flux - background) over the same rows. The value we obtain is 4165.2 angstrom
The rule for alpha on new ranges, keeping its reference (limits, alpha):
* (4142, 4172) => 4158.1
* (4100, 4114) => 4107.1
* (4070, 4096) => 4084.9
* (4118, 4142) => 4123.5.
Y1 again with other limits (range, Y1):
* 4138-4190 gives 0.624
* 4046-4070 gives 0.645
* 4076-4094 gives 0.661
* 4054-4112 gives 0.681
